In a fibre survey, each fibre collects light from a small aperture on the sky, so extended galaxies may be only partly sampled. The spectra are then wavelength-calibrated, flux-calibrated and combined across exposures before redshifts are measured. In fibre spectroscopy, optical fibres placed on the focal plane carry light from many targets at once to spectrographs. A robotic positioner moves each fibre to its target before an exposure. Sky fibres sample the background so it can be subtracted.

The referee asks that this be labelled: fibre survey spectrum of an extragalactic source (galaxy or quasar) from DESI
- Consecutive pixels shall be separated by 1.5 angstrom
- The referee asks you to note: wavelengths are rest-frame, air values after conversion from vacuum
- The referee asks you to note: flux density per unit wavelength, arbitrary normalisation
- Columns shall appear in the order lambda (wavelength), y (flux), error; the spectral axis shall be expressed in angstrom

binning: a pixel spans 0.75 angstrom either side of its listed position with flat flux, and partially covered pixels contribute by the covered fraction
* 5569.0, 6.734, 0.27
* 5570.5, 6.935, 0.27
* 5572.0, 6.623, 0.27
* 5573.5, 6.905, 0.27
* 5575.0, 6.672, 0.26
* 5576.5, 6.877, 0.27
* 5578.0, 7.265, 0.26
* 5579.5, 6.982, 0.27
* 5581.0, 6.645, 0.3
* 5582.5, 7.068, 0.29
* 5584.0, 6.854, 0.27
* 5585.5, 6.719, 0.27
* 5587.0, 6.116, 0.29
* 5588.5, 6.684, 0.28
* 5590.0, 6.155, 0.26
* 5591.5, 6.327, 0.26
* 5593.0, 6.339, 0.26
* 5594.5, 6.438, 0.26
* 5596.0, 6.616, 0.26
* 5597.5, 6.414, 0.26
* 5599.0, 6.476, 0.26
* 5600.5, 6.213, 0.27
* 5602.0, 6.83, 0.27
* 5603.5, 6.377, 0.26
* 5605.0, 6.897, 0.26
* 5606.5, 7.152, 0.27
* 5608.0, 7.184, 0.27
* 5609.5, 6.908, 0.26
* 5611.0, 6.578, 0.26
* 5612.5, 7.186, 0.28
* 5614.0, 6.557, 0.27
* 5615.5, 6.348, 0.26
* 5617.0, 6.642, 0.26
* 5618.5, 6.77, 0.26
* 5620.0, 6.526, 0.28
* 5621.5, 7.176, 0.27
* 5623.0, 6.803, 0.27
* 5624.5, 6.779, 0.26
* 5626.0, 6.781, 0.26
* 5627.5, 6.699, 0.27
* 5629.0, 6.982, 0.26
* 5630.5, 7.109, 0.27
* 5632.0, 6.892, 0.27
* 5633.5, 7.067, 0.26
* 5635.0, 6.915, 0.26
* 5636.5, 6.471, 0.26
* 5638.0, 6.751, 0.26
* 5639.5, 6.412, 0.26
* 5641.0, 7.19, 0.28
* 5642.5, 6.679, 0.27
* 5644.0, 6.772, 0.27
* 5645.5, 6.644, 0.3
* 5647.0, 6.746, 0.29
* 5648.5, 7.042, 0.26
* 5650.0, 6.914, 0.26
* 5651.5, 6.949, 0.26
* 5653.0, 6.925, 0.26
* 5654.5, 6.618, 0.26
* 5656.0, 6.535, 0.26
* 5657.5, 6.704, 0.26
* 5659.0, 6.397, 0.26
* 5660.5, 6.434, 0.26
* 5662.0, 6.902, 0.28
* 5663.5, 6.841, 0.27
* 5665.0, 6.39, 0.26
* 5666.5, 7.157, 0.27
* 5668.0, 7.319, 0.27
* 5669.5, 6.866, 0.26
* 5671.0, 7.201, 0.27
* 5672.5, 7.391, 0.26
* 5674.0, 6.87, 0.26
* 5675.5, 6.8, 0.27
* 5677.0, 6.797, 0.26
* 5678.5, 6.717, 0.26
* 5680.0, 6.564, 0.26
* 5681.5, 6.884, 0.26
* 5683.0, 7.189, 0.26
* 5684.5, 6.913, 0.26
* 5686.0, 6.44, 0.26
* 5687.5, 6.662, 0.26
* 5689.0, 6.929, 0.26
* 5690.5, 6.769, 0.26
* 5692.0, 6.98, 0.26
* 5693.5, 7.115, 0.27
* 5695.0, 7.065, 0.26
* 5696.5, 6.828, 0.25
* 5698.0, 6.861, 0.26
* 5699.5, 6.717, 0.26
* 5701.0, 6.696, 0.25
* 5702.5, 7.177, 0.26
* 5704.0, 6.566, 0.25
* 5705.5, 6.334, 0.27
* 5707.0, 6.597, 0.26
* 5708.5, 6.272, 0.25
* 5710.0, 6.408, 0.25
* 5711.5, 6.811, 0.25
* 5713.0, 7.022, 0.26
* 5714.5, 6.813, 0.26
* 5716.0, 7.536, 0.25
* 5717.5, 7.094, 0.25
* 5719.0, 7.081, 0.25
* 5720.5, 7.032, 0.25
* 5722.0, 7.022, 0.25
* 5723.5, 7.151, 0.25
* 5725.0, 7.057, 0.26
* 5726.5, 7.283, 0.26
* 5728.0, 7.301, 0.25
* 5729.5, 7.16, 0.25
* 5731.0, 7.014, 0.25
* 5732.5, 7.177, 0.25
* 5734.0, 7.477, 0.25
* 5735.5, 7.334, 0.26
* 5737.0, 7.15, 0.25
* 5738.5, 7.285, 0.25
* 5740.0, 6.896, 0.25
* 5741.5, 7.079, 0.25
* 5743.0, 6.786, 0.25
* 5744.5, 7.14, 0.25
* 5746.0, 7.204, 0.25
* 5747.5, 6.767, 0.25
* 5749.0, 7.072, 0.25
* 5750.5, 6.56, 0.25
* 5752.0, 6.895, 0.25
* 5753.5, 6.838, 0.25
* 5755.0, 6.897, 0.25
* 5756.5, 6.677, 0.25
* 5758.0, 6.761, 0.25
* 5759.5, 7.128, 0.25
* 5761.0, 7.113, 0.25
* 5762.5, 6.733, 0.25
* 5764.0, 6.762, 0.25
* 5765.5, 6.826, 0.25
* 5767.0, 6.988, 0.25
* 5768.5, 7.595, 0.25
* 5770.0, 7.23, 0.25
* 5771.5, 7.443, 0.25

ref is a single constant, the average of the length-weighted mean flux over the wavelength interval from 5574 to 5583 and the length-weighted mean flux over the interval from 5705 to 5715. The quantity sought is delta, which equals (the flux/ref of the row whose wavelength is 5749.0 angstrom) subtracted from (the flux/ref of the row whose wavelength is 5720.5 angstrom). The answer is -0.006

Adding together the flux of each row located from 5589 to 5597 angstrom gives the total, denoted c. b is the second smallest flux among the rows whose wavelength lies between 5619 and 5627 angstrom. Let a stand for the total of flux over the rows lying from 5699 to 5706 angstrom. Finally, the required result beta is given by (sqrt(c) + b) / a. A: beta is 0.371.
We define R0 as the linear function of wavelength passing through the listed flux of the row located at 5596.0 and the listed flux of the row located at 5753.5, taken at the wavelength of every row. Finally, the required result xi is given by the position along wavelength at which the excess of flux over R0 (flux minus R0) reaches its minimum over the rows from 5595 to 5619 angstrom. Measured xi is 5600.5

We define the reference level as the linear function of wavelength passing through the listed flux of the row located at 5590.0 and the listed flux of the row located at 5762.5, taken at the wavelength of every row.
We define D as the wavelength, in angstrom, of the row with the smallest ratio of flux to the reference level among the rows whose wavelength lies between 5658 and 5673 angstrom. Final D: 5665.0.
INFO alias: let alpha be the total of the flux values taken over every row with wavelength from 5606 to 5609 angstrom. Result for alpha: 14.3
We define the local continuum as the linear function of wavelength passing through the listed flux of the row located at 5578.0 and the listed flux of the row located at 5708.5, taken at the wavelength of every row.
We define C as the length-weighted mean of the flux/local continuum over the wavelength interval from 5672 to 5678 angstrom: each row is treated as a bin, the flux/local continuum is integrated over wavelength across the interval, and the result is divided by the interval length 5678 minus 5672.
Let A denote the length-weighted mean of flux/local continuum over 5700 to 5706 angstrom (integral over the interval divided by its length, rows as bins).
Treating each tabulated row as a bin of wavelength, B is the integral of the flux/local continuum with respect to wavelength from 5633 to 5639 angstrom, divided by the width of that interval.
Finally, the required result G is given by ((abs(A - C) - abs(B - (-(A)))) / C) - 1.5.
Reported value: -3.43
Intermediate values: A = 1.06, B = 0.99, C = 1.06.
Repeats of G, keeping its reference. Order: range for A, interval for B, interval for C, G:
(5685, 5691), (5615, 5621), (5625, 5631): -3.45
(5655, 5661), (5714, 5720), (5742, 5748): -3.17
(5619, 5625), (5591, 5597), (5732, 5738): -2.89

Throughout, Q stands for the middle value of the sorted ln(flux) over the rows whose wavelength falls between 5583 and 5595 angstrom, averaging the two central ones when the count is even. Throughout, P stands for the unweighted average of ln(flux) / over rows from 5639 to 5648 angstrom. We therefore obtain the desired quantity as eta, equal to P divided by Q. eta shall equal 1.03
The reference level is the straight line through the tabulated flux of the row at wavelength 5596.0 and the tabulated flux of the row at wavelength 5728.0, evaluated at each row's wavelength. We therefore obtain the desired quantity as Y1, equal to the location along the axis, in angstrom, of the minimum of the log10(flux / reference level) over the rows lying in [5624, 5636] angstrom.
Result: 5627.5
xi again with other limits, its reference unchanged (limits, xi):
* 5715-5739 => 5731.0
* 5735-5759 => 5750.5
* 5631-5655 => 5639.5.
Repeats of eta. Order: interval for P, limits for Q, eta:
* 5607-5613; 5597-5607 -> 1.04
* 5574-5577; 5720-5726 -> 0.98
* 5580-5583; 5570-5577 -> 1.00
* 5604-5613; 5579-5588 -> 1.01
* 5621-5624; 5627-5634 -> 1.00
